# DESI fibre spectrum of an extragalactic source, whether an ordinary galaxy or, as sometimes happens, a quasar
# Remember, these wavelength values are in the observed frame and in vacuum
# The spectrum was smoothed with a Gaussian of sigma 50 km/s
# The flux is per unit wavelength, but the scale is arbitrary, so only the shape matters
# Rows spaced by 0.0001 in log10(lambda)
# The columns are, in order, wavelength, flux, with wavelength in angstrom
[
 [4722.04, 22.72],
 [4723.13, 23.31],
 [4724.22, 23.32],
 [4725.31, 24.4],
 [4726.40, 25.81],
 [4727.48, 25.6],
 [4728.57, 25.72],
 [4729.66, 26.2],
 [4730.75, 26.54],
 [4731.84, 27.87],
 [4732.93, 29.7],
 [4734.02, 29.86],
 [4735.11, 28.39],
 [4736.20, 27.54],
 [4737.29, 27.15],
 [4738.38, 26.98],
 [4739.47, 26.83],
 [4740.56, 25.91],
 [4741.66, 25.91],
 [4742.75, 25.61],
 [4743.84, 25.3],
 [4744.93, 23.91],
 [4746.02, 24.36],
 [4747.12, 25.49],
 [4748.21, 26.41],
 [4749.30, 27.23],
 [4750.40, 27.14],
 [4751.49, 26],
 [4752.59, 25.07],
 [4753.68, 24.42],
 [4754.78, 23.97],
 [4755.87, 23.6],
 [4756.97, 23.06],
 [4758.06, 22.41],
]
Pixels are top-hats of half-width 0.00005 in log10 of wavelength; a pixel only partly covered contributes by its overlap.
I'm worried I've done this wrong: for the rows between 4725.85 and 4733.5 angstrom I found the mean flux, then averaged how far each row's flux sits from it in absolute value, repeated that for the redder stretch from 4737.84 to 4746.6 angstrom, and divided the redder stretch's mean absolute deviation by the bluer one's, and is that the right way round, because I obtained 0.7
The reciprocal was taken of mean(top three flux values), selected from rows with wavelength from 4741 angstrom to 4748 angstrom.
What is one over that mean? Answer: 0.0390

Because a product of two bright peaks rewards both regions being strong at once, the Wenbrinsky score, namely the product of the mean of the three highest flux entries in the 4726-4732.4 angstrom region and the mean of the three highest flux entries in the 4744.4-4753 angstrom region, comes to 724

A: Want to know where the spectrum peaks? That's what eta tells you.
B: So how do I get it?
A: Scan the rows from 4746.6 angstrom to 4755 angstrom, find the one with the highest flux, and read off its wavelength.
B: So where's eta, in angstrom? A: 4749.30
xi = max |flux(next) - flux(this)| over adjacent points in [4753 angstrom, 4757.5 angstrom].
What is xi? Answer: 0.5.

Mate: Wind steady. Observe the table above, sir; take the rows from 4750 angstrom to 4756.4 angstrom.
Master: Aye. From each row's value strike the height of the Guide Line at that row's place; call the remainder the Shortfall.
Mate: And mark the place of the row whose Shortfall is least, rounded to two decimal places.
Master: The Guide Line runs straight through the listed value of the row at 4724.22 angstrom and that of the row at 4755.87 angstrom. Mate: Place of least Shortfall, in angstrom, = 4755.87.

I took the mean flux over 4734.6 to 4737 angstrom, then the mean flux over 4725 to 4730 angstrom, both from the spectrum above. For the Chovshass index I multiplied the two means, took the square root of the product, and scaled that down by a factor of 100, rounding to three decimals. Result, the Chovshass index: 0.267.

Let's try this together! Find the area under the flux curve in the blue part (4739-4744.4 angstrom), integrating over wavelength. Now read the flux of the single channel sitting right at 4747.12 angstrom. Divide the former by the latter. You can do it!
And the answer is 5.5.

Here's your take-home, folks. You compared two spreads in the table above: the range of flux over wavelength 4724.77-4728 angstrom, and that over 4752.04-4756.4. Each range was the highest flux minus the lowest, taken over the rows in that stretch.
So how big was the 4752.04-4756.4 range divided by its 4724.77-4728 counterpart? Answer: 1.0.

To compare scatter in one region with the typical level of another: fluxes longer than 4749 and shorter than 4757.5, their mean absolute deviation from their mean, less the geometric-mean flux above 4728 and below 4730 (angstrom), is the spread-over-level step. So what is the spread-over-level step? -24.7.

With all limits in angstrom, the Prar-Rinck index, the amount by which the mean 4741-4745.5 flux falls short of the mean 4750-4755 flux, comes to 0.1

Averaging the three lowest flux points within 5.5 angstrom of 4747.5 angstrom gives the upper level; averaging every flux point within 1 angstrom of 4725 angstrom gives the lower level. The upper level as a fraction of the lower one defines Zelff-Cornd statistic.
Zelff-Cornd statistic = 1.02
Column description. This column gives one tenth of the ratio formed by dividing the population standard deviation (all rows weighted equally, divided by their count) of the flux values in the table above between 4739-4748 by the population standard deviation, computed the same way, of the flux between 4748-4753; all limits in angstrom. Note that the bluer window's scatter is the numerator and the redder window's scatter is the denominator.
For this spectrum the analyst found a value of 0.11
